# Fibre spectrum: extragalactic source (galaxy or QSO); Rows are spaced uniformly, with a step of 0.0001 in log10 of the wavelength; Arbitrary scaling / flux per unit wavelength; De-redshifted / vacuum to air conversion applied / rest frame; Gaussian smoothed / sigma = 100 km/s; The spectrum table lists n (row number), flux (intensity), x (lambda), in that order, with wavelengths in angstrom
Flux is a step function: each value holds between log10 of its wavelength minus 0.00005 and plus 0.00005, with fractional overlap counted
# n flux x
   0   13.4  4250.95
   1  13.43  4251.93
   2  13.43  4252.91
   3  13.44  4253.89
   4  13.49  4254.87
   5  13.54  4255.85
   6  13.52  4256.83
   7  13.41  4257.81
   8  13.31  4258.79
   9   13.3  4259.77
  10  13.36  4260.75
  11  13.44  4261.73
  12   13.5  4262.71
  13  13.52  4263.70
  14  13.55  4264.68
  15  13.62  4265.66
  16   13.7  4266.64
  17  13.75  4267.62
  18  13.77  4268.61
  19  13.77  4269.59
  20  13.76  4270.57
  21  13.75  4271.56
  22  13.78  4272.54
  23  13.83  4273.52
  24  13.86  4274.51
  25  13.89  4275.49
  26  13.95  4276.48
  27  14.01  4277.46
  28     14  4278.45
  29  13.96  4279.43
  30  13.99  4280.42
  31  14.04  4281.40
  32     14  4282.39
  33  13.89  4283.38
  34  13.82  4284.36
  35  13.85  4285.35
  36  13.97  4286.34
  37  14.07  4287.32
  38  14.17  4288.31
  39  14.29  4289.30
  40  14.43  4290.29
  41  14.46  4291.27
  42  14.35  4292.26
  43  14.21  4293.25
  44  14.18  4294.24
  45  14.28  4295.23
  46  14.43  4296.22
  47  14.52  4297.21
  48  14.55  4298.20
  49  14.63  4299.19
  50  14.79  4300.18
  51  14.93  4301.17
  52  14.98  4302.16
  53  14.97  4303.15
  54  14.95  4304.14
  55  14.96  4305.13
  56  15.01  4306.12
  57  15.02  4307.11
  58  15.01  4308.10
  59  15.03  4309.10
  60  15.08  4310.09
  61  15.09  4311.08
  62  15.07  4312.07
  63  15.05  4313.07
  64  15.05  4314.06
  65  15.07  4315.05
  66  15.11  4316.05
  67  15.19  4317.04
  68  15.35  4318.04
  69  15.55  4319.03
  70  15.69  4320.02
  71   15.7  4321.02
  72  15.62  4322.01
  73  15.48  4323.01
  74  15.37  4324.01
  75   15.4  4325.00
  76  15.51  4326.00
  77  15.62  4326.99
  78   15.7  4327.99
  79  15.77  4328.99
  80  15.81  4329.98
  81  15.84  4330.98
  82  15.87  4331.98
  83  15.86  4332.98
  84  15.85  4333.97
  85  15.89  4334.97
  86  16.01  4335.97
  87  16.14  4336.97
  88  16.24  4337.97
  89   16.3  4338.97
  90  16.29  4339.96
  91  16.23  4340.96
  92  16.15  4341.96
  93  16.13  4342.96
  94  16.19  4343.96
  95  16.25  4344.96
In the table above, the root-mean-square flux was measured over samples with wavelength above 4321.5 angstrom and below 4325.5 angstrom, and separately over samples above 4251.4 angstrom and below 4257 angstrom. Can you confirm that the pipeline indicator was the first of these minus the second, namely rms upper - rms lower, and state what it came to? 1.99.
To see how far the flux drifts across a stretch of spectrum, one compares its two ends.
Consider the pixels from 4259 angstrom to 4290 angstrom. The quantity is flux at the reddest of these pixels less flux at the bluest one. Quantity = 1.0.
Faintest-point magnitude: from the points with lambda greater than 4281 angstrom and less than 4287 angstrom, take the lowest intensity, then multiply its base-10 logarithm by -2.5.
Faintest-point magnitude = -2.85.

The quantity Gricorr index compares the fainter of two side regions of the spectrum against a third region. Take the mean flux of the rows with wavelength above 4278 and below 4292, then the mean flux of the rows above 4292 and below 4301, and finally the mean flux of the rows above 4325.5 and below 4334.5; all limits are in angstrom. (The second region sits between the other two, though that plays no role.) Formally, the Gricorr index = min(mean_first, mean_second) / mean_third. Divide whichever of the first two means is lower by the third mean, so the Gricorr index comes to 0.893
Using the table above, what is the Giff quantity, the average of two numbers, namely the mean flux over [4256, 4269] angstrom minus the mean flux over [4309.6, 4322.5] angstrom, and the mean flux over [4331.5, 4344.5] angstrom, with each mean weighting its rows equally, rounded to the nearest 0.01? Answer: 7.16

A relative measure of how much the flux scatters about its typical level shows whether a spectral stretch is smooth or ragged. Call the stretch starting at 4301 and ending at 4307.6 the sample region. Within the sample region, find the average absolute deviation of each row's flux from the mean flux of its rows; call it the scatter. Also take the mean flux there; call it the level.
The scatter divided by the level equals 0.002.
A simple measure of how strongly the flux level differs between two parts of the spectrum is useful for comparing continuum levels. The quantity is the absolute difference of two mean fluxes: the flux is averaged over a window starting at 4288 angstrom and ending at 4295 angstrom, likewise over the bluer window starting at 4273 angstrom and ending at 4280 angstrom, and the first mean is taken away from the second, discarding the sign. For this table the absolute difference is 0.37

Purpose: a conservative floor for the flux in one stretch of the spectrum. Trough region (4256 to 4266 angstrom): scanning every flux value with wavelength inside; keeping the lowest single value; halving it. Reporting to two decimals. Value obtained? 6.65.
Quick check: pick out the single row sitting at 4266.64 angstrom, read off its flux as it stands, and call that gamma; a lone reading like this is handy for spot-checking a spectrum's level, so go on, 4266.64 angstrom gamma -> 13.7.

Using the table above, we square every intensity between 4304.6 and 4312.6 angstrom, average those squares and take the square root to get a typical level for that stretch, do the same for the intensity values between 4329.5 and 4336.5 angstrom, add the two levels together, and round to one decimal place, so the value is 30.9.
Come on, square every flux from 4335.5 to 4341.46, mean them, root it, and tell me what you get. 16.2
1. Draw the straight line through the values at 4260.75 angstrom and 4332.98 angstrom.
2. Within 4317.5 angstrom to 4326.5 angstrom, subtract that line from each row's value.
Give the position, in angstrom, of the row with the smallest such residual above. 4325.00 angstrom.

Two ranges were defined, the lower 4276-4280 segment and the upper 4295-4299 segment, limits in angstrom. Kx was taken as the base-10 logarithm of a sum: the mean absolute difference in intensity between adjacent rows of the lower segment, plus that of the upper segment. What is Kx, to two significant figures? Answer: -0.90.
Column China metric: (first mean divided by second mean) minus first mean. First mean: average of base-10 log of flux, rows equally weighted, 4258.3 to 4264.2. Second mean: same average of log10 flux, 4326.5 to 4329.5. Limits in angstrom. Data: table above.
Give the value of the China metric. -0.185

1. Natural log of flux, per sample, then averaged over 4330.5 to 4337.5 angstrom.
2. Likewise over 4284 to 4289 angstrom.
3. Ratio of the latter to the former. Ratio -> 0.953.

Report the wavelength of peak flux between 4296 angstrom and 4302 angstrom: 4301.17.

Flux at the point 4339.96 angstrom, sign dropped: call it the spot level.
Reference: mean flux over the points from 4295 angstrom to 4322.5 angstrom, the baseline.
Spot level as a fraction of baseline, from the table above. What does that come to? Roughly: 1.08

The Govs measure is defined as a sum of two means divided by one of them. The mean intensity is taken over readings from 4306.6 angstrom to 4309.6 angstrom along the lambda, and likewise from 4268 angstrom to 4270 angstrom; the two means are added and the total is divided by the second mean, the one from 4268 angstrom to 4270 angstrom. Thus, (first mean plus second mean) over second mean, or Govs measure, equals 2.09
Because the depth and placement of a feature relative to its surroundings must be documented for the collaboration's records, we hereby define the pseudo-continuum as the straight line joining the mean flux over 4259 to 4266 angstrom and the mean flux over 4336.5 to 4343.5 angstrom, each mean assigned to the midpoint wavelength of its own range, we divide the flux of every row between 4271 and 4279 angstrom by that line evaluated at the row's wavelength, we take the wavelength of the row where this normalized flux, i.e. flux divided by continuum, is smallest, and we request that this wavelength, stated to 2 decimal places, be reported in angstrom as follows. 4272.54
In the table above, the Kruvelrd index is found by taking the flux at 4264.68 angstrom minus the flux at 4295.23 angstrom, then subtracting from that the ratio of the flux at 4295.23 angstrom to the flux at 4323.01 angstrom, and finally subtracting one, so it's -2.7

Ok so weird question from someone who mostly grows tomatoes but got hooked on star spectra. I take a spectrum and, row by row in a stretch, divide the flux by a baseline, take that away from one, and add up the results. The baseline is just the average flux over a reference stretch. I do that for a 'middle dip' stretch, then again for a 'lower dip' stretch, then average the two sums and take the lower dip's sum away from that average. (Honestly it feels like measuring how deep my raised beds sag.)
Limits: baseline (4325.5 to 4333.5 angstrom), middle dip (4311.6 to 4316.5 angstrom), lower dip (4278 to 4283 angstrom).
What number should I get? -0.17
